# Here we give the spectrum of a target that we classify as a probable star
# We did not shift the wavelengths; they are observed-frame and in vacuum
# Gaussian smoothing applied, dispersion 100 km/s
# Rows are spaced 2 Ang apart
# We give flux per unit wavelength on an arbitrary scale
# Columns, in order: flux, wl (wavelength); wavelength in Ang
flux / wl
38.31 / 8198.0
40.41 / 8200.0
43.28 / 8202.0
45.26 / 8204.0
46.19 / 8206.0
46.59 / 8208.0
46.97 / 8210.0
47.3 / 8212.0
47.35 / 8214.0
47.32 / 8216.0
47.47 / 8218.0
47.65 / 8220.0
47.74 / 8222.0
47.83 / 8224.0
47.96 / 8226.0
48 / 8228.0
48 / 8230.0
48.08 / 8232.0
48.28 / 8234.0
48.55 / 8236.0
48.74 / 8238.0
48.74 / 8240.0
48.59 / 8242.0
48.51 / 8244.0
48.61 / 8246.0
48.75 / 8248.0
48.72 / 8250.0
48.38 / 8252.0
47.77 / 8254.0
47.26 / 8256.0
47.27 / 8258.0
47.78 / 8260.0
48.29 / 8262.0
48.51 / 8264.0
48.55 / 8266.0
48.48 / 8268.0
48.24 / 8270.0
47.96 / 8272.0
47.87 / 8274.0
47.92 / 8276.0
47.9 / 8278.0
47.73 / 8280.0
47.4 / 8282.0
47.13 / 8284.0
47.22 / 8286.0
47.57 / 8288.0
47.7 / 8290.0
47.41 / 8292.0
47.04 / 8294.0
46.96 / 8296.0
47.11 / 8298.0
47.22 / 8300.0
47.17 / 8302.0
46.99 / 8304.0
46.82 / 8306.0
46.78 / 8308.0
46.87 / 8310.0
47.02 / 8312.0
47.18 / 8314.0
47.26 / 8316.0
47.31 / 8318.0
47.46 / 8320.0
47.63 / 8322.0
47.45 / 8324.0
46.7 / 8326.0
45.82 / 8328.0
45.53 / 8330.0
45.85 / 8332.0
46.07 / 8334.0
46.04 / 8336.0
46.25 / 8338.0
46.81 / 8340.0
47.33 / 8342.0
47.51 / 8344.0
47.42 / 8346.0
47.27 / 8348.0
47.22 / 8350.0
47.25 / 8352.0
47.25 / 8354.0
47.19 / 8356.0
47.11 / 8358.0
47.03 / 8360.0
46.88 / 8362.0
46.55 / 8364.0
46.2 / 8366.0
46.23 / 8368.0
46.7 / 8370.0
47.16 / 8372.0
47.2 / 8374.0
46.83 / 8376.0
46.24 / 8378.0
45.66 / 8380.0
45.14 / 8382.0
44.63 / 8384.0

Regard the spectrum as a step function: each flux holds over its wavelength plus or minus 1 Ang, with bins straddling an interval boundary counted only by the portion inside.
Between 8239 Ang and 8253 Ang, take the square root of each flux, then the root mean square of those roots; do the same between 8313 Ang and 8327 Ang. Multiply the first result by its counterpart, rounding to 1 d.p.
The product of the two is 47.9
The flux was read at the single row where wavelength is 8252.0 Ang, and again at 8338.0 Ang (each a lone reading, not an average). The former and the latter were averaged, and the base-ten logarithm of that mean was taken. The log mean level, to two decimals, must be 1.67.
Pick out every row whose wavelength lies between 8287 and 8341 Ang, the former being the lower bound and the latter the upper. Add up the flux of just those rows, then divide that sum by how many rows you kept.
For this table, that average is 46.9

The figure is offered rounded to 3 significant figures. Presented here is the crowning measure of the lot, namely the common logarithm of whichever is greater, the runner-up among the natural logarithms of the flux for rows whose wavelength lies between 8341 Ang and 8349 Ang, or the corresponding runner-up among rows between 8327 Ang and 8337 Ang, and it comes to 0.586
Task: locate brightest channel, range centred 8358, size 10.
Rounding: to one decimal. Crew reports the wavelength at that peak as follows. 8354.0 Ang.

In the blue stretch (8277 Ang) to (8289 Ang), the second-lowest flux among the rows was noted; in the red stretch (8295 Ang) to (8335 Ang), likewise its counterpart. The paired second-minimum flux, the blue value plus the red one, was 93.04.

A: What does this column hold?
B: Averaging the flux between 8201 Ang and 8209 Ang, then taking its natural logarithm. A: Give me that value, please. 3.81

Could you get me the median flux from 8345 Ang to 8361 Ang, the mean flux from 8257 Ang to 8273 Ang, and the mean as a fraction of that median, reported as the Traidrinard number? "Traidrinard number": 1.019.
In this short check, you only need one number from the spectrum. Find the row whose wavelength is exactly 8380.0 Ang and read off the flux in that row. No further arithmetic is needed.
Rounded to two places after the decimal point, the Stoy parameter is 45.66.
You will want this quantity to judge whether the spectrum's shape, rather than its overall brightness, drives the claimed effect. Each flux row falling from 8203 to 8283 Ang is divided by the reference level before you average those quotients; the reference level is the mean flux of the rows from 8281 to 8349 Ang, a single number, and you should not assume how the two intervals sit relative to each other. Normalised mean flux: 1.02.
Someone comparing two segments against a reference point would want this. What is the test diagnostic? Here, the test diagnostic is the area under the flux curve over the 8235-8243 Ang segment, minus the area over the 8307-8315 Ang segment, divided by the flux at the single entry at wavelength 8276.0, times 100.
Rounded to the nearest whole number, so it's 28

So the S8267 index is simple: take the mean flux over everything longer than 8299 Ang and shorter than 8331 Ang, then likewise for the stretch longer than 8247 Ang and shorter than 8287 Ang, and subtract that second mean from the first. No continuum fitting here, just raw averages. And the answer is -1.0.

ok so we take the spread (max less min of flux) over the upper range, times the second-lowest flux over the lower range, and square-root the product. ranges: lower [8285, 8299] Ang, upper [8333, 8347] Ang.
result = 8.3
